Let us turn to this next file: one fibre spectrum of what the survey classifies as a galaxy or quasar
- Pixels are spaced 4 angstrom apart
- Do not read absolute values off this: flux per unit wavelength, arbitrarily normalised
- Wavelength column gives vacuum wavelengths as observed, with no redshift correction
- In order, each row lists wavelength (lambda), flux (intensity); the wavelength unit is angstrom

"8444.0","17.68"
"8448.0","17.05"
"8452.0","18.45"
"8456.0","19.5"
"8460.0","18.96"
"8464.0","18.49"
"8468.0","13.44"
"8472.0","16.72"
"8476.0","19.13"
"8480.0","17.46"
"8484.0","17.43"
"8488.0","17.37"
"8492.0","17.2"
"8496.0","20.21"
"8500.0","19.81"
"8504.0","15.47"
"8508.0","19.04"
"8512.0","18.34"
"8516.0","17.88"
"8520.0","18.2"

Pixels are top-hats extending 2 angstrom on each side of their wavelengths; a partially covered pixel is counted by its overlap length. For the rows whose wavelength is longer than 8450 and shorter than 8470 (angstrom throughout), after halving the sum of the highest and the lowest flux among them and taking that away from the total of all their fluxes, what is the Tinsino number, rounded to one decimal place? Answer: 72.4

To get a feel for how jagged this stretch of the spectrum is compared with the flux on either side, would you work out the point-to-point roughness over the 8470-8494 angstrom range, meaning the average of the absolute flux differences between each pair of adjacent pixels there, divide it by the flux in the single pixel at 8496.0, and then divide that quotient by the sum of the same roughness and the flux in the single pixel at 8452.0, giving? 0.0022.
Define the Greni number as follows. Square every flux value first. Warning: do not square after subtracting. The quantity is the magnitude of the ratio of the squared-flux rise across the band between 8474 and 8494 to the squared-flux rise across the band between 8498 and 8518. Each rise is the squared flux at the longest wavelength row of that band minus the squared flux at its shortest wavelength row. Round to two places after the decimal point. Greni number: 0.96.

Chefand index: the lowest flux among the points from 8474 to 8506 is 15.47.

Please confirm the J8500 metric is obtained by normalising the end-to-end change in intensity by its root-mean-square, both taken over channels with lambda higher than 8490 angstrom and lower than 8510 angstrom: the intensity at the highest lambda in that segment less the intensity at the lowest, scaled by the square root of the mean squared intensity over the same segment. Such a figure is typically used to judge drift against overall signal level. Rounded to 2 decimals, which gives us 0.10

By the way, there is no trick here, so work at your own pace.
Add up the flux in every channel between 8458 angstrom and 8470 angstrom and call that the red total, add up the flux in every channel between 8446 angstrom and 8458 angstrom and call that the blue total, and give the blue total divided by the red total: 1.08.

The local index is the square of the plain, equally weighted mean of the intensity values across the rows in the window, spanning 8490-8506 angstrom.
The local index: 330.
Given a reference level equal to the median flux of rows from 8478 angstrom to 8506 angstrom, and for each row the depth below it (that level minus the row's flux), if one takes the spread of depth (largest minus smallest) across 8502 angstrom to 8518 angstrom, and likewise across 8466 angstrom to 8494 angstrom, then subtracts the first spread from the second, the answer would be 2.1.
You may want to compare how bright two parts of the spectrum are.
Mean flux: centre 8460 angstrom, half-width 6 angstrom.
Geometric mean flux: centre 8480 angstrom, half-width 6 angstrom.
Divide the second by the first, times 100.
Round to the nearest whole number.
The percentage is 95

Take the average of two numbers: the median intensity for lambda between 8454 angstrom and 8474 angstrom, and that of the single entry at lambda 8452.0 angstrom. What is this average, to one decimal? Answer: 18.5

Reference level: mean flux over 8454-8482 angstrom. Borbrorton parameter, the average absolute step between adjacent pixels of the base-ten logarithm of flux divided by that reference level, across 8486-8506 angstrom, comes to 0.05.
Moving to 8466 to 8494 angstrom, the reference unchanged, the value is 0.03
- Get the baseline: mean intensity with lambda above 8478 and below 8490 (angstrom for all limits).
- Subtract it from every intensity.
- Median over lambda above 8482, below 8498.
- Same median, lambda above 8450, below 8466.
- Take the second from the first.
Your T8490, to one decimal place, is -1.3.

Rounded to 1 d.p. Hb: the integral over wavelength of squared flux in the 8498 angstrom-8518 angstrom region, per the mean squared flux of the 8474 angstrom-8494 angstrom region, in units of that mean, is 21.0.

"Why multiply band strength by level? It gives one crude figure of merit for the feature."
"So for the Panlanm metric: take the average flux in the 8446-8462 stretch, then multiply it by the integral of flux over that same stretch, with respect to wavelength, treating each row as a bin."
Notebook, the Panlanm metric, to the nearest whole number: 5470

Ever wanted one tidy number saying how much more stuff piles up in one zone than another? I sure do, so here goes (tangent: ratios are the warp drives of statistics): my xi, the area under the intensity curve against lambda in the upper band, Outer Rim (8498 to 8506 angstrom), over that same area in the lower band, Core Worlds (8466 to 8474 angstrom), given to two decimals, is 1.17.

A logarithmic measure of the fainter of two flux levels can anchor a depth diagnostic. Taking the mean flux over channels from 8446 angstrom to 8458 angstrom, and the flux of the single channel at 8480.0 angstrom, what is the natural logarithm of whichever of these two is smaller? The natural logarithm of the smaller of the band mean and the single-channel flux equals 2.86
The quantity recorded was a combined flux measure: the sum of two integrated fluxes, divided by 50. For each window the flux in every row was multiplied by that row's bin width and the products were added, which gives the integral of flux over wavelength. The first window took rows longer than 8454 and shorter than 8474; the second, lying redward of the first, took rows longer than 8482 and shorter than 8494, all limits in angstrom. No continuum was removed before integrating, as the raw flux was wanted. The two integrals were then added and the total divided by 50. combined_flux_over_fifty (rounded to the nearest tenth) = 11.1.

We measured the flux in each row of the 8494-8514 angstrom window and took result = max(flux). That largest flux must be 20.21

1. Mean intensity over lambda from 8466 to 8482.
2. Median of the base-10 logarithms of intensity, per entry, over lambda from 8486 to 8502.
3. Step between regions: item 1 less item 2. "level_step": 15.4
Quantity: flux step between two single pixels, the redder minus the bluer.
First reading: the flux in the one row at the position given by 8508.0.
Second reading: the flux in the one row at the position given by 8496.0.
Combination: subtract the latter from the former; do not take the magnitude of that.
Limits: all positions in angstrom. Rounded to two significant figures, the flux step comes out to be -1.2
